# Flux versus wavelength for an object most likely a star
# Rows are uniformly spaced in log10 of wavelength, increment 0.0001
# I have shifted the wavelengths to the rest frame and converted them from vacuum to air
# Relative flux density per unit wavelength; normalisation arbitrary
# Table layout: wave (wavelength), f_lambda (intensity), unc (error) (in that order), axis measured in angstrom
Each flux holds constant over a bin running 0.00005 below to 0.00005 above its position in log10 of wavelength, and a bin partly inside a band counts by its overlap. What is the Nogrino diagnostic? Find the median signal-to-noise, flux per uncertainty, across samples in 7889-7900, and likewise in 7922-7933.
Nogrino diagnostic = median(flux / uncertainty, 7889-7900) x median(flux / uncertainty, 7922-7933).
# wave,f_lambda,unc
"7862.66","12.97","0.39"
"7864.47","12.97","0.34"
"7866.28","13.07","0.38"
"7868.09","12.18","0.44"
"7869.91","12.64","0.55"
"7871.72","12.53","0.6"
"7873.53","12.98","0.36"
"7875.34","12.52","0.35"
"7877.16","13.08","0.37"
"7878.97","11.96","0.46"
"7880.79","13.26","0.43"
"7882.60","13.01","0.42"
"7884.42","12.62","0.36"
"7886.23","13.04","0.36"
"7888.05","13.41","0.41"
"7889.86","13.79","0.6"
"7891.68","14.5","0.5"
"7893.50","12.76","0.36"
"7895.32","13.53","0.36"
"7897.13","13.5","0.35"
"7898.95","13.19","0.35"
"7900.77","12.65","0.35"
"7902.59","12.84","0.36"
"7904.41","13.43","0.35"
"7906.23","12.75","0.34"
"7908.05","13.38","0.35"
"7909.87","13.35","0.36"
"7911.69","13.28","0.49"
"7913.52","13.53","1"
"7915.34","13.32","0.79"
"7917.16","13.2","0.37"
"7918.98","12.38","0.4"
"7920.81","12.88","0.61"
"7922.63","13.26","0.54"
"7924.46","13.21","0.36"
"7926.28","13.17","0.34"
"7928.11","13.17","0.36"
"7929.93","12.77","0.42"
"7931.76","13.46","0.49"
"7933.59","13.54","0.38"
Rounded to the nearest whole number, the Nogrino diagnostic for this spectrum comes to 1223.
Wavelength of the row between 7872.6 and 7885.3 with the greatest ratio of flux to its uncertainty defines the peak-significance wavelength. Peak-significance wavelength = 7873.53 angstrom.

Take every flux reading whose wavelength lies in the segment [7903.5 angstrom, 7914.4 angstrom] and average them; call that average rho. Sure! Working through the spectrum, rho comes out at 13.3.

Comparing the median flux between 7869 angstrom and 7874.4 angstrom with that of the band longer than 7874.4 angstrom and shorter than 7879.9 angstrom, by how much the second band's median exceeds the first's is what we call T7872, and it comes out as -0.12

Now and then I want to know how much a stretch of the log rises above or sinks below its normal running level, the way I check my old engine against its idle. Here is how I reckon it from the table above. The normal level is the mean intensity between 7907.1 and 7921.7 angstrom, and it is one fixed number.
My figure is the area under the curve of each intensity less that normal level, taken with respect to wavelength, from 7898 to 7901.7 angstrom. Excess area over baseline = -0.9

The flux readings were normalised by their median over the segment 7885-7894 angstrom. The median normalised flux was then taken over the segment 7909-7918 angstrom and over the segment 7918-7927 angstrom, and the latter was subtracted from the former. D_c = 0.011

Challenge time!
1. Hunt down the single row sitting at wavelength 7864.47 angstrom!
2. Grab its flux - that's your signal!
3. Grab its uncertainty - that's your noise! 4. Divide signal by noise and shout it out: 38.1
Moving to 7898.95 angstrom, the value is 37.7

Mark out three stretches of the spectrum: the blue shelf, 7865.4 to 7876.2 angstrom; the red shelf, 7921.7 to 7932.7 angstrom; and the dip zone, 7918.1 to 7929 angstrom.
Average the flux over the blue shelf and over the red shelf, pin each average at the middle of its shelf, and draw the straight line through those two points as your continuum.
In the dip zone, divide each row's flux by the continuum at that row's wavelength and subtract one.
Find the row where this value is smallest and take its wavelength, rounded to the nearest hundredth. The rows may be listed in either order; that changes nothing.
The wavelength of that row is 7918.98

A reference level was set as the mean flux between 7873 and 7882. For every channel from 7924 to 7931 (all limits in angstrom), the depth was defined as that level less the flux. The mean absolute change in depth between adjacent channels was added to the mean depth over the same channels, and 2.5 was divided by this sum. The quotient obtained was -14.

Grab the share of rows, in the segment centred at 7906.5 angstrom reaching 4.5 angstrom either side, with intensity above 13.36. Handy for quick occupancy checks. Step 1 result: 0.4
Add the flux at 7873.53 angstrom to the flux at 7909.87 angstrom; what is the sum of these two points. 26.3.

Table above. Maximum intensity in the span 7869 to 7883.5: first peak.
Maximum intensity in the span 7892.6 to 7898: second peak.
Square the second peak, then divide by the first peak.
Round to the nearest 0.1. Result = 13.8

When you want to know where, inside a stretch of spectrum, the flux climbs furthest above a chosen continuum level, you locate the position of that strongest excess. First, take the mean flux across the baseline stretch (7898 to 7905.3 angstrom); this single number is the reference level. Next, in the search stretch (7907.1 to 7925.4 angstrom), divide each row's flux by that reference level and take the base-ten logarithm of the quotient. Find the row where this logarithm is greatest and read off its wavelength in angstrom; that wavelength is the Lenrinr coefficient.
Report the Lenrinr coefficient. 7913.52 angstrom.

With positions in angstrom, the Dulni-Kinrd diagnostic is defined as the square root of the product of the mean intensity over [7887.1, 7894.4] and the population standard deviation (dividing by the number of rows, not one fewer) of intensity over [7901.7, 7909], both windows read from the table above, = 2.0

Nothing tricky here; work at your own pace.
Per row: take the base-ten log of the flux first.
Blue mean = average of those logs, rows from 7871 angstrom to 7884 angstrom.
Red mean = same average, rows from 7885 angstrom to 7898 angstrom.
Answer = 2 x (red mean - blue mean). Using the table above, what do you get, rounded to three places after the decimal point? 0.049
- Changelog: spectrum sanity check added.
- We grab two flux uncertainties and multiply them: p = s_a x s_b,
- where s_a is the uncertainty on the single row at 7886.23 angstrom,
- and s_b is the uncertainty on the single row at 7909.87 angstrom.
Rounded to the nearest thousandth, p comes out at 0.130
